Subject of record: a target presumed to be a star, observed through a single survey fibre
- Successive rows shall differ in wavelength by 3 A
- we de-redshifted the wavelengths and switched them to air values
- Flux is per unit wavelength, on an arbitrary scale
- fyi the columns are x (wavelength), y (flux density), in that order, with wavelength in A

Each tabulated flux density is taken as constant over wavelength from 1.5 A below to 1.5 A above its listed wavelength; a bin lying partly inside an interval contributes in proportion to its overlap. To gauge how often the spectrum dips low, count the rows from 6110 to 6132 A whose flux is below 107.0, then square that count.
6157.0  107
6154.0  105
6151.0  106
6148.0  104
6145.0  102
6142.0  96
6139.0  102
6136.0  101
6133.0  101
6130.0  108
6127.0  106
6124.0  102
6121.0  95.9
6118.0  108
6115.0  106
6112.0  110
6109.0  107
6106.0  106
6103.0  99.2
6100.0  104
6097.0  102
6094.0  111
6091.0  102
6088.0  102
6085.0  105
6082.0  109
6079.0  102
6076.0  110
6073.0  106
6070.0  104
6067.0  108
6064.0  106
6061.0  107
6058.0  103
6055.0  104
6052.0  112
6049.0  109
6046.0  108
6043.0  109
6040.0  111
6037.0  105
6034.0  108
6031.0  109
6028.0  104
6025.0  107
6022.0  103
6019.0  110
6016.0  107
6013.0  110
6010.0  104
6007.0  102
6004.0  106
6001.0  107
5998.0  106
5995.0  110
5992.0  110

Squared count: 16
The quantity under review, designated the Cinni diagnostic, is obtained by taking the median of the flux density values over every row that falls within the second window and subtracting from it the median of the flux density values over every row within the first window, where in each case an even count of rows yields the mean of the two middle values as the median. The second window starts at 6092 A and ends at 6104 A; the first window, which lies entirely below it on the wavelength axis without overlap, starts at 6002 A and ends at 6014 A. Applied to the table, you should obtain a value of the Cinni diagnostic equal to -2.0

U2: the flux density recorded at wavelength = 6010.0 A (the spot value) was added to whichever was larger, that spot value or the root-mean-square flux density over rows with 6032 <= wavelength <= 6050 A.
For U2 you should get 212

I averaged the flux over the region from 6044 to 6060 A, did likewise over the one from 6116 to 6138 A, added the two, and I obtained 210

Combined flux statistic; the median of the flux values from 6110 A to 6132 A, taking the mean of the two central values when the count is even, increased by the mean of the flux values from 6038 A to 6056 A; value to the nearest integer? 215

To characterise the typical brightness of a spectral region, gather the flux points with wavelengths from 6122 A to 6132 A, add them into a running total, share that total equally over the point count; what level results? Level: 105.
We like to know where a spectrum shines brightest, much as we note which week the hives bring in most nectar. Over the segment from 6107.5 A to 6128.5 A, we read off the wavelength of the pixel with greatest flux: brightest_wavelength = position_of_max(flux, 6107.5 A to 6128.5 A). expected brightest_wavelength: 6112.0 A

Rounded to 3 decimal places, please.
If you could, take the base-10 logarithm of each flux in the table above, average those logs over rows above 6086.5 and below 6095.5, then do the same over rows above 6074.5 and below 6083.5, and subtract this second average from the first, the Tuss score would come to -0.008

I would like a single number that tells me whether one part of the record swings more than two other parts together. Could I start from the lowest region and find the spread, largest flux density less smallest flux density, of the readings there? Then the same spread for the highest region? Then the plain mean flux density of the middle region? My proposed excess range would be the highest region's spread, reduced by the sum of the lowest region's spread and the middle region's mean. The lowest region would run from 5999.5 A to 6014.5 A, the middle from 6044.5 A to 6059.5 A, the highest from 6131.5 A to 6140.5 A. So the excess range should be -114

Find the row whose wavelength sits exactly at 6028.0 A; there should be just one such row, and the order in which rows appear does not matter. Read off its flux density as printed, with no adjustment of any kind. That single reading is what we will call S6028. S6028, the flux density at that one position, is 104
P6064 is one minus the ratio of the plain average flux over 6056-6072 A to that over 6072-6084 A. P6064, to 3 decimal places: 0.011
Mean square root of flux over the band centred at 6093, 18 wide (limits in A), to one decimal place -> 10.2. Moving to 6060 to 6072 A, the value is 10.3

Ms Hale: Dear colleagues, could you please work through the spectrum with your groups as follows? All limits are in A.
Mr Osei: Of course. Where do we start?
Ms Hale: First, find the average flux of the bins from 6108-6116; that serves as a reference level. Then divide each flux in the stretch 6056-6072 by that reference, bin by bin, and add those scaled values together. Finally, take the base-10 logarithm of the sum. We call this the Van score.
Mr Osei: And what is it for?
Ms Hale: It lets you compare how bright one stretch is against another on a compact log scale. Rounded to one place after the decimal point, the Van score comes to 0.7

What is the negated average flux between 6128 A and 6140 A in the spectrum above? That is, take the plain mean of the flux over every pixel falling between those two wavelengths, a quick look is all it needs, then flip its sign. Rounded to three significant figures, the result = -103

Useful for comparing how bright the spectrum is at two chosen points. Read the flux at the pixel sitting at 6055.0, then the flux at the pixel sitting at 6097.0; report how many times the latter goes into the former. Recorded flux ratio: 1.02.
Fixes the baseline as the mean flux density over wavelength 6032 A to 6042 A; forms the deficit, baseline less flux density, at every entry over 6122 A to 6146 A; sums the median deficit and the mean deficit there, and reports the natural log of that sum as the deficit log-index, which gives 2.5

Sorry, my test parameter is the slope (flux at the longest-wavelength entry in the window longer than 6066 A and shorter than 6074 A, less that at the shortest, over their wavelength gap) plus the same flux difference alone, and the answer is -2.3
